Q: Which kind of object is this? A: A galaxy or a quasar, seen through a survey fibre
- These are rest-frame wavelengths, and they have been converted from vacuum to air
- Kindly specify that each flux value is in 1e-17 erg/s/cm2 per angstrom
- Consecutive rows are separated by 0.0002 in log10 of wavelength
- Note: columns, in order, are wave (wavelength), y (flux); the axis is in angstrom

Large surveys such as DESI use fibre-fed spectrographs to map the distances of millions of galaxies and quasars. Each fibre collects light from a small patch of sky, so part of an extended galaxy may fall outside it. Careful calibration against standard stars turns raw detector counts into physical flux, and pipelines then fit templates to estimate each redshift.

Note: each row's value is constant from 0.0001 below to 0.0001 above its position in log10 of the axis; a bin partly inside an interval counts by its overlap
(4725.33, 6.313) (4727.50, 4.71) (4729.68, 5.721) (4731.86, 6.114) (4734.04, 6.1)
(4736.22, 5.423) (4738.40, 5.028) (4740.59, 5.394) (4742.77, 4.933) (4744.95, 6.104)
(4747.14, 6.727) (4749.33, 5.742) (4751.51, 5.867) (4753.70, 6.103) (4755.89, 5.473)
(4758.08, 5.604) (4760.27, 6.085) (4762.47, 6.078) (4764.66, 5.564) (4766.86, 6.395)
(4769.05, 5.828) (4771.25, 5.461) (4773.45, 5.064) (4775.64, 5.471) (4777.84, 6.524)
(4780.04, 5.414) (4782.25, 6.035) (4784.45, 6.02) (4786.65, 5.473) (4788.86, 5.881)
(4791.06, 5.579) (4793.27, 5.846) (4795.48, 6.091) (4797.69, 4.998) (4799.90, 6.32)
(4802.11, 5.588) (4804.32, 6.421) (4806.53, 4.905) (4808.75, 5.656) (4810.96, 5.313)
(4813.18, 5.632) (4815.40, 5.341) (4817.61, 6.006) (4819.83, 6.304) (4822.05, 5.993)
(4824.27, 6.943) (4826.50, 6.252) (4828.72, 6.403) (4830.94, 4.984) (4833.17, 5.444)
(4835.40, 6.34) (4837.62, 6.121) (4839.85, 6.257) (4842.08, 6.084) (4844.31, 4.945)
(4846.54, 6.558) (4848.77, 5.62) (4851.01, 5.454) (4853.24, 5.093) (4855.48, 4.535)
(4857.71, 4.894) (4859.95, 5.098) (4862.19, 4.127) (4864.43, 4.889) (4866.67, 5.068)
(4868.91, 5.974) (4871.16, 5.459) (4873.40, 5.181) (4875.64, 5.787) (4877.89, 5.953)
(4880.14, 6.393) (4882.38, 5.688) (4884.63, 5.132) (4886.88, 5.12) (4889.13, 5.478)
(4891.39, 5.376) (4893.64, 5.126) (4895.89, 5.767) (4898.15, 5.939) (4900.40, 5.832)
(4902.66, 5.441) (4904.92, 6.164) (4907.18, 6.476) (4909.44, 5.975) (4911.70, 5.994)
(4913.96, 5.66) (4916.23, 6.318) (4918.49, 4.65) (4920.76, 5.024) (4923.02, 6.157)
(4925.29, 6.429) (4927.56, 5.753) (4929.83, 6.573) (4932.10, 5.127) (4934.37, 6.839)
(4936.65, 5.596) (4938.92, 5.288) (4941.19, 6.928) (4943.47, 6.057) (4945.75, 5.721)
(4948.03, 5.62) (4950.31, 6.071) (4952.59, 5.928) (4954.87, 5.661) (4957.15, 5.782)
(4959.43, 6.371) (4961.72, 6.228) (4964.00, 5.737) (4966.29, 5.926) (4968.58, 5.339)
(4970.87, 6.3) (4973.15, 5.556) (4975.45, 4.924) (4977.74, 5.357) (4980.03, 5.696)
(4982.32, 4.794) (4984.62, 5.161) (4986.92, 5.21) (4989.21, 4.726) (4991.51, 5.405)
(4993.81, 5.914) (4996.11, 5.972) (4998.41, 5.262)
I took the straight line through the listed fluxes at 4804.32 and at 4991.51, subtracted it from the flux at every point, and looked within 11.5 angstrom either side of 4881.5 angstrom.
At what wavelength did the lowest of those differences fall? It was 4873.40 angstrom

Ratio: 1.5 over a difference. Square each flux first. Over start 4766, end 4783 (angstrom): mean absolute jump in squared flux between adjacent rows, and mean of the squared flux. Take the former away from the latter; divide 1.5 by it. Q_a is 0.058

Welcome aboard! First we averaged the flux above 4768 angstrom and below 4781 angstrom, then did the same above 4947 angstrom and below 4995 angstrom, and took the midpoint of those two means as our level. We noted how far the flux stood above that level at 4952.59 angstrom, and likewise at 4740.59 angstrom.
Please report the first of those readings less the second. 0.5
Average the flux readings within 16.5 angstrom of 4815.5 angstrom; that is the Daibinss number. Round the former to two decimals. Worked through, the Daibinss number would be 5.87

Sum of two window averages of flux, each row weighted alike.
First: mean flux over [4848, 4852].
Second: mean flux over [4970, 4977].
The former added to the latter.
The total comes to 11.1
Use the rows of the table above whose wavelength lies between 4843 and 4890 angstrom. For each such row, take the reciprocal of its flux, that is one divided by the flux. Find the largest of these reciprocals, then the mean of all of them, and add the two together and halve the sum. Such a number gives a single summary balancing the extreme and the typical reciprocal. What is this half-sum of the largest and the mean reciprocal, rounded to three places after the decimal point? 0.216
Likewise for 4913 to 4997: 0.196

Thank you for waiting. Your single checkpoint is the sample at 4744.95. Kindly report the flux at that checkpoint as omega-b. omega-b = 6.104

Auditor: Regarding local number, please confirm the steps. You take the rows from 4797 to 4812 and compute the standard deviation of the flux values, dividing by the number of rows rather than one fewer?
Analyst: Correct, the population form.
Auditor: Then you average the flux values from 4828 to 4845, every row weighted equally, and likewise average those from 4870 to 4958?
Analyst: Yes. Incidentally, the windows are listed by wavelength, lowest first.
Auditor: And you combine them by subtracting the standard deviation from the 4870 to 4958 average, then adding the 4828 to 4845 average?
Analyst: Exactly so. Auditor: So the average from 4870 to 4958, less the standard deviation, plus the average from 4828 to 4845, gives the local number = 11.1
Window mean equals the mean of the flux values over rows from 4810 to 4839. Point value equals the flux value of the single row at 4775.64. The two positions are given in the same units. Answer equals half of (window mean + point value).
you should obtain 5.7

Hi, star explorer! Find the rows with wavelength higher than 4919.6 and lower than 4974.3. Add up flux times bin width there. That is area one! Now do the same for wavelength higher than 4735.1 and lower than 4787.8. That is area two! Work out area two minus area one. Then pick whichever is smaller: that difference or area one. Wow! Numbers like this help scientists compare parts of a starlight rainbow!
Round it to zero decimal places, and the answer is -21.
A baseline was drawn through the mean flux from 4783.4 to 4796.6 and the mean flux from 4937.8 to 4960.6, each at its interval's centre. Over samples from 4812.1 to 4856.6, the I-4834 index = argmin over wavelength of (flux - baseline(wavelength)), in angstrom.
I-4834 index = 4855.48 angstrom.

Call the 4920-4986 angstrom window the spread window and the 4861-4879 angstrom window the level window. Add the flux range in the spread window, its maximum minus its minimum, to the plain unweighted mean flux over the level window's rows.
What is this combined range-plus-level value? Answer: 7.4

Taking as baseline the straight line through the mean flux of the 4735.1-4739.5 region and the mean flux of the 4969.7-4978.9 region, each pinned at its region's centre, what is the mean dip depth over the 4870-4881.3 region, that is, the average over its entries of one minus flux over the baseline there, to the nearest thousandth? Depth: -0.064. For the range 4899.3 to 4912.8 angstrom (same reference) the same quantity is -0.098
